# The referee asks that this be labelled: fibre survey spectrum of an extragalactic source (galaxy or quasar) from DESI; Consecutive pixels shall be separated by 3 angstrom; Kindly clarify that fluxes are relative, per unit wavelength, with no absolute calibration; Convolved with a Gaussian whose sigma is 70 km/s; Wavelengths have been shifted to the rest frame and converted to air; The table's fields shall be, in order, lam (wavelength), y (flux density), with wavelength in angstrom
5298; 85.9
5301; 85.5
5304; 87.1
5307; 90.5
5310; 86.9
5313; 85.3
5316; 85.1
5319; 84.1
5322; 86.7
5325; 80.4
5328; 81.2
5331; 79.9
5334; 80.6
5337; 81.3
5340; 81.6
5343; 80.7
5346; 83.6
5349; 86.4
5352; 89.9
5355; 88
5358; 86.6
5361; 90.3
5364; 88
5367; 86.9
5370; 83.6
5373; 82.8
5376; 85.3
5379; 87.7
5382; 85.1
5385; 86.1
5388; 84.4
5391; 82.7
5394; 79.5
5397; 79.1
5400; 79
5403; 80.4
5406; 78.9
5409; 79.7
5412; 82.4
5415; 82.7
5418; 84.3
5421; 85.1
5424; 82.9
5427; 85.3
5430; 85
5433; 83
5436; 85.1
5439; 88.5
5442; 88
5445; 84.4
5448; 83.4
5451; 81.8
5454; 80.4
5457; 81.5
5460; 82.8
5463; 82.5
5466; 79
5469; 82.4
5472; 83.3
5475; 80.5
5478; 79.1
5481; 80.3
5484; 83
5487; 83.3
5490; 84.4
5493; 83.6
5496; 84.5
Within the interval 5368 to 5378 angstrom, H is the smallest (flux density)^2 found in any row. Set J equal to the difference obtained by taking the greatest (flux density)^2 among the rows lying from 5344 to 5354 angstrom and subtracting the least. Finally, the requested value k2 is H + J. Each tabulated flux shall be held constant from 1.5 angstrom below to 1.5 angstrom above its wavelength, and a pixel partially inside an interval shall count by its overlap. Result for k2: 7949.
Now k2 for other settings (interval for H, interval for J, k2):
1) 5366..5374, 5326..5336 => 7065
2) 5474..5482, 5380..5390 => 6547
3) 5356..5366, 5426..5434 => 7887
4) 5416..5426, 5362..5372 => 7627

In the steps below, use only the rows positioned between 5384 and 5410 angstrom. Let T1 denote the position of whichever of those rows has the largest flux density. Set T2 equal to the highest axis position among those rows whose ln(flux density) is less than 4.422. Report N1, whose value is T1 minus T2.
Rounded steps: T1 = 5385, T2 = 5409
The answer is -24 angstrom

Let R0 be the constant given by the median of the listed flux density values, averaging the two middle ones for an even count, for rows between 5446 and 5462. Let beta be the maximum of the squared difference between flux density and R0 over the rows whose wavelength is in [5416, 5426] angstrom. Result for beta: 11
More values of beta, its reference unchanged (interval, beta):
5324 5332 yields 4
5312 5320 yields 12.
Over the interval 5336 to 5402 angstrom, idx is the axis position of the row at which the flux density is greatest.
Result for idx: 5361 angstrom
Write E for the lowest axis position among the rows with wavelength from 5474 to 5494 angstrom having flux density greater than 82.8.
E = 5484 angstrom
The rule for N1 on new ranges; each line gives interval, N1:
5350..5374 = -12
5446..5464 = -15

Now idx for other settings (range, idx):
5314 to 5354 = 5352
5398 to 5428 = 5427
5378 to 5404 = 5379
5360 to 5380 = 5361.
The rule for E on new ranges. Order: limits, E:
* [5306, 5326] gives 5307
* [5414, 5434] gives 5418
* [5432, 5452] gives 5433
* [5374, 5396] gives 5376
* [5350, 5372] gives 5352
